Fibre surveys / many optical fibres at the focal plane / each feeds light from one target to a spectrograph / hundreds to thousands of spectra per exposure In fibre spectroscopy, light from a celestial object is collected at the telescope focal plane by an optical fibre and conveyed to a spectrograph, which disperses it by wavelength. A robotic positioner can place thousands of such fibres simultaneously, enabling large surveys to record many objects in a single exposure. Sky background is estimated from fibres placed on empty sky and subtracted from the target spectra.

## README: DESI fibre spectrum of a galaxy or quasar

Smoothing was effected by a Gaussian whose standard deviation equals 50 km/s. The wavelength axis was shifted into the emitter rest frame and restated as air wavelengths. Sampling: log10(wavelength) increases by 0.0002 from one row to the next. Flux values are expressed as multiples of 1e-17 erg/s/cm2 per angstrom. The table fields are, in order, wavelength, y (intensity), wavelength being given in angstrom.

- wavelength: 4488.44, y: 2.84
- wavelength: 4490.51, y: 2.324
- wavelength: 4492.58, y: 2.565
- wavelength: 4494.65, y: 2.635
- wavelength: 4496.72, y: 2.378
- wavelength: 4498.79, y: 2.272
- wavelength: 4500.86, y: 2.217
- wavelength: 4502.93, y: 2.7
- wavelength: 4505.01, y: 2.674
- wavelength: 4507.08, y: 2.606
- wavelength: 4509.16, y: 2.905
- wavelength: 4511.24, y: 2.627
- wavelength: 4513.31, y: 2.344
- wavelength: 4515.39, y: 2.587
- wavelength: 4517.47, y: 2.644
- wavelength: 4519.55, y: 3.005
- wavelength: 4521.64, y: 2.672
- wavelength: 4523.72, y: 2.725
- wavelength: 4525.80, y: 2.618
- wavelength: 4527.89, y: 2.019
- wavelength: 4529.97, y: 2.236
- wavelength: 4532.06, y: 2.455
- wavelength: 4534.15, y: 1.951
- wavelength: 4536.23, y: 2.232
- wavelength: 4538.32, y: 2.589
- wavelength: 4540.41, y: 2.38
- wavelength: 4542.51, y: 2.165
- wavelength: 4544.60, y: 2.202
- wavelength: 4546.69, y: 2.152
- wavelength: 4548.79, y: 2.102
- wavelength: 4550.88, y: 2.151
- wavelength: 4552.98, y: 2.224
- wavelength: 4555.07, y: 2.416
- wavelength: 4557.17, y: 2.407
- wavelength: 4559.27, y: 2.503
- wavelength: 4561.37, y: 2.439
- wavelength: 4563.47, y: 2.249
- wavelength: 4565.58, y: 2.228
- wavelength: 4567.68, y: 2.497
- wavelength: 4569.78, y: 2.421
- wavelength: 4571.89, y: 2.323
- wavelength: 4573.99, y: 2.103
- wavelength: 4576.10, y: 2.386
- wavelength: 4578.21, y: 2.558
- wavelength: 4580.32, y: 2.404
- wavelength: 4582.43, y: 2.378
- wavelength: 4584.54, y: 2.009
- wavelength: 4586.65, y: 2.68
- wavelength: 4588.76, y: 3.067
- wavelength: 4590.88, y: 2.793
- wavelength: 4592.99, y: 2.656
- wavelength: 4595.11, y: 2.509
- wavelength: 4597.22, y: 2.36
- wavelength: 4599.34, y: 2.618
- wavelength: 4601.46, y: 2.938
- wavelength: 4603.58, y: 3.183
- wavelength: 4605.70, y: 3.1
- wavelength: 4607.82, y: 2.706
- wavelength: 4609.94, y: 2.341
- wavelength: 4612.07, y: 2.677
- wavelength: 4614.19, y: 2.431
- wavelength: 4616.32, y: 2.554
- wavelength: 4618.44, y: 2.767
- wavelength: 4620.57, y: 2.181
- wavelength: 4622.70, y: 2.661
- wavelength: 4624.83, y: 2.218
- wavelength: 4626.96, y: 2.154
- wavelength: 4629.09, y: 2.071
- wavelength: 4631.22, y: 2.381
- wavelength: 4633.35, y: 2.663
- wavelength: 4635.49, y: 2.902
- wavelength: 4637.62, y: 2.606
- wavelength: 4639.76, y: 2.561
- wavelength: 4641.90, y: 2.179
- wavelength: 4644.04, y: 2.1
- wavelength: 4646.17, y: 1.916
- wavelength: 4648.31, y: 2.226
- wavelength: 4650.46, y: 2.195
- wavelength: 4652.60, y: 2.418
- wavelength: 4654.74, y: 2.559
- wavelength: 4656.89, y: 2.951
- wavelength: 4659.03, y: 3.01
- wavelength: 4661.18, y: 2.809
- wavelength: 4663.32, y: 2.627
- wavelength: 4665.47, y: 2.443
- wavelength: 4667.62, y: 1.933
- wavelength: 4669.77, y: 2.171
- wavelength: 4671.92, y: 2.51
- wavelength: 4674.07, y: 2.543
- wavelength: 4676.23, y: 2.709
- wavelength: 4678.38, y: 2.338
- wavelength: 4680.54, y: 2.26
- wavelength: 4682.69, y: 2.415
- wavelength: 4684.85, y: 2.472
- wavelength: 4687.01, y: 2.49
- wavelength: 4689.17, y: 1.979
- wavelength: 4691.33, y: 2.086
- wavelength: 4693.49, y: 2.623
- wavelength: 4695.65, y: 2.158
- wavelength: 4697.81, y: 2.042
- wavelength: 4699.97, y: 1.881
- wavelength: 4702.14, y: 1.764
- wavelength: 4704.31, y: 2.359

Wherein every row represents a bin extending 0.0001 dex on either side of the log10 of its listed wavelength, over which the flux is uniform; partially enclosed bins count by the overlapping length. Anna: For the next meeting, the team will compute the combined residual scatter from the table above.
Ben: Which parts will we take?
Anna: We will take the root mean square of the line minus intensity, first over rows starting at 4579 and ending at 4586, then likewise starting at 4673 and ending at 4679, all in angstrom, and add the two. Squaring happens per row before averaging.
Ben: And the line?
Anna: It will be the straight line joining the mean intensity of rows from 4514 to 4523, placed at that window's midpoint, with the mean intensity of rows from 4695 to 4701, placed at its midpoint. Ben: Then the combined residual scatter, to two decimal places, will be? 0.72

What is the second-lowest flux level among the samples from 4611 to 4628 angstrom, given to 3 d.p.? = 2.181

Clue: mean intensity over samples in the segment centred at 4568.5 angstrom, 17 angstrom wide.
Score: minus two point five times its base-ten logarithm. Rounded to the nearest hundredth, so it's -0.92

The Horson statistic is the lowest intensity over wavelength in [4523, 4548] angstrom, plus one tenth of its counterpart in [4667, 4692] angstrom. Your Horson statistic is 2.14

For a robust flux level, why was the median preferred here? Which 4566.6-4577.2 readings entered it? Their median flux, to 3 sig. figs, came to 2.39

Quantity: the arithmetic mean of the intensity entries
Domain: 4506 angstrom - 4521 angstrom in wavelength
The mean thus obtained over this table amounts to 2.67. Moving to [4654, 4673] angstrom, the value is 2.56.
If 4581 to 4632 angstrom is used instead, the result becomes 2.56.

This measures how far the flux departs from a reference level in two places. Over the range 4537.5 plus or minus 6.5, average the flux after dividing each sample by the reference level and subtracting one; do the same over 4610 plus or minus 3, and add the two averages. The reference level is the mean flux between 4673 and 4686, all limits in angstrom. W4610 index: -0.02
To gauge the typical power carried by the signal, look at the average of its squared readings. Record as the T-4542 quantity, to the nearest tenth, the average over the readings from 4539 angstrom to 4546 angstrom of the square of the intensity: 5.1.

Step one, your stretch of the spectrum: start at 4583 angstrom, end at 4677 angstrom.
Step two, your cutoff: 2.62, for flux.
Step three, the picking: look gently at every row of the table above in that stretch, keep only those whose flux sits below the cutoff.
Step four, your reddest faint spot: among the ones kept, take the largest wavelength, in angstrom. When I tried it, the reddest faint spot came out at 4674.07 angstrom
